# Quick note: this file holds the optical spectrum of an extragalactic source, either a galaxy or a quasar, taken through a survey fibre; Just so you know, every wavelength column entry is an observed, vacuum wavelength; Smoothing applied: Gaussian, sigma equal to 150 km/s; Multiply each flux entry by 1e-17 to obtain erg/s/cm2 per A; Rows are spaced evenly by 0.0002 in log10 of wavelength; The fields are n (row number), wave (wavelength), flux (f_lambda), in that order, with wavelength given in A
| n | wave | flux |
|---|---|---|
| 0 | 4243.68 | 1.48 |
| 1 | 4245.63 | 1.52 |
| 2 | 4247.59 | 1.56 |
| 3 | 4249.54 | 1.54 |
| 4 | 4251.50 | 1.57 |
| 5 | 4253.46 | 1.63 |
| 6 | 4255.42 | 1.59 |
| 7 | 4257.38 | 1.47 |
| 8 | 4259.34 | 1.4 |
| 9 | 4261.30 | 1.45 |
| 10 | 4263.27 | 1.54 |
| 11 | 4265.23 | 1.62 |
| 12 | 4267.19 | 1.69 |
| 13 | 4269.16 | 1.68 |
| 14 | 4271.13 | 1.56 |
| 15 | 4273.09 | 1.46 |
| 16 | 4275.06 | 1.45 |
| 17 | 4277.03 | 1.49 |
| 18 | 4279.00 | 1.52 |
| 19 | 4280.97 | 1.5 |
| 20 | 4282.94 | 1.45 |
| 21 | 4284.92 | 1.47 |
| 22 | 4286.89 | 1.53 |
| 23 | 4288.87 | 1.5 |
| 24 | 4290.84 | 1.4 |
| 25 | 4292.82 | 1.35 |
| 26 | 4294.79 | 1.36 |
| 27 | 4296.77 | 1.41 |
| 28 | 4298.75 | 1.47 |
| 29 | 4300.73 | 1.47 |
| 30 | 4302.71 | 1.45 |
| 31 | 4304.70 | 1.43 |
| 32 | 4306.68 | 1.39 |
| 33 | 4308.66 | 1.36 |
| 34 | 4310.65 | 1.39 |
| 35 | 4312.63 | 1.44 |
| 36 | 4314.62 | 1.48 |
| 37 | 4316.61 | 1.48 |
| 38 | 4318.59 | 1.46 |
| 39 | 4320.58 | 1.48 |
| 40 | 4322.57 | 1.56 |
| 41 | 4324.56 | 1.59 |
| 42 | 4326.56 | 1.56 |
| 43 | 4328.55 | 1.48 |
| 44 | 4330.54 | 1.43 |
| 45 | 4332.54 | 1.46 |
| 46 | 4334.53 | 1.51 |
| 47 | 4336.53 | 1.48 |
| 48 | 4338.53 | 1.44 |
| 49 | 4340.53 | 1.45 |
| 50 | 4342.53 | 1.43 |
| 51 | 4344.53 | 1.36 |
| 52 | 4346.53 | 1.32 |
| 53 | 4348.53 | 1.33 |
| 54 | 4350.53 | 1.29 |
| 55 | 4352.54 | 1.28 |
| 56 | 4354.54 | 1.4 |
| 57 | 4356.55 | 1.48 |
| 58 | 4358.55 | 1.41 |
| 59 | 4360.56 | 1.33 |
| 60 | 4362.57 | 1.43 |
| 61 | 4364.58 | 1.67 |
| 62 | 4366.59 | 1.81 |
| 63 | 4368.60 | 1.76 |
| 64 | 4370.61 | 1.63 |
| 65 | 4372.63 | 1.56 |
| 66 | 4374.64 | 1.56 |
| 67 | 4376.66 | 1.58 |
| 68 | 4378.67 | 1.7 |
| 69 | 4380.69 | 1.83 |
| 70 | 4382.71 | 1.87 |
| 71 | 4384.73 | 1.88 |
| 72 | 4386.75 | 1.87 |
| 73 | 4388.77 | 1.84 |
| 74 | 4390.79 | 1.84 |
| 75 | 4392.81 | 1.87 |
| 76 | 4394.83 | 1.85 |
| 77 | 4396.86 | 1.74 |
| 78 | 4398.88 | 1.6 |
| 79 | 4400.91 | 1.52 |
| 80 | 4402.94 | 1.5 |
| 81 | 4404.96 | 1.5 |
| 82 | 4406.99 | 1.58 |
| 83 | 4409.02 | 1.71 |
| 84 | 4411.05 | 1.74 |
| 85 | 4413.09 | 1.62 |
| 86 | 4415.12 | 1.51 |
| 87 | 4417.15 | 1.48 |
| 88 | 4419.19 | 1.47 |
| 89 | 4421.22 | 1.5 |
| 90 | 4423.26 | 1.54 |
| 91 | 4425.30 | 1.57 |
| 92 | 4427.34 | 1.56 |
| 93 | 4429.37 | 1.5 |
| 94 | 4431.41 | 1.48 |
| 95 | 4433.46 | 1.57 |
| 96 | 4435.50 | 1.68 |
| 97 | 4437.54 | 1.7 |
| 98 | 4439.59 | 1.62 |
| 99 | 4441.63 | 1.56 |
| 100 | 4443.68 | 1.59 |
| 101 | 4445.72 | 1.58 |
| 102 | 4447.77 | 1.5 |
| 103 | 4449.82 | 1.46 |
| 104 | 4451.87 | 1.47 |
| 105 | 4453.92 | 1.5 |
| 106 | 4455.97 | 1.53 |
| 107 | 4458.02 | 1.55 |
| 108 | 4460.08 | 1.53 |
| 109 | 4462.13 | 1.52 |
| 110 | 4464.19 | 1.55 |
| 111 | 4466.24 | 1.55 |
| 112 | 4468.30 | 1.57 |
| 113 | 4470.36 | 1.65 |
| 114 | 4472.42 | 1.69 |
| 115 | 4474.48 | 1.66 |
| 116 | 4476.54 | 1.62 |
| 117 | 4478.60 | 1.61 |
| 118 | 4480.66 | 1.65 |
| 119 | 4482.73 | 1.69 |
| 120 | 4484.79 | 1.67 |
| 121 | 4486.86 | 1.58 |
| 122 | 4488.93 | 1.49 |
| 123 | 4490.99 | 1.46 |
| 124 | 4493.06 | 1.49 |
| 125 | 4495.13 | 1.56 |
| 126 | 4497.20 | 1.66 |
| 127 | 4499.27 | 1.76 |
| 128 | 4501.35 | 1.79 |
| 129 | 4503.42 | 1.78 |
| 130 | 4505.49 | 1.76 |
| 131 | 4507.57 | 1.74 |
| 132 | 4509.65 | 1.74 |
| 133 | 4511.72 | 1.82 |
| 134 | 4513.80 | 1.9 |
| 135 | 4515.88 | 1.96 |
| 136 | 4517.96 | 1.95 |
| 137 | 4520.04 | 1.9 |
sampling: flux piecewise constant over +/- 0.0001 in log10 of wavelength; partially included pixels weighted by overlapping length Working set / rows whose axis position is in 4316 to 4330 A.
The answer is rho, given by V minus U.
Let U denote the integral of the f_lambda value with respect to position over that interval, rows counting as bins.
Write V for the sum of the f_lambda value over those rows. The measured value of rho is -10.6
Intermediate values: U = 21.2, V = 10.6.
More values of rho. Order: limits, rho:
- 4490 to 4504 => -11.4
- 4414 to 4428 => -10.6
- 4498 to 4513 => -14.2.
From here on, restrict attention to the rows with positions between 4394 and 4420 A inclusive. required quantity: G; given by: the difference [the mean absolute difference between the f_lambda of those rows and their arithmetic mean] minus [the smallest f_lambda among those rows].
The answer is -1.37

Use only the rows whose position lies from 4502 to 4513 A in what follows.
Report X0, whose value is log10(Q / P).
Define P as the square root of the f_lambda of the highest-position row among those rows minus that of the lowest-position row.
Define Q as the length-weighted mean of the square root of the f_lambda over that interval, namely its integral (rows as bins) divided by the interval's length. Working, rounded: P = 0.01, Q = 1.33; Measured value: 2.0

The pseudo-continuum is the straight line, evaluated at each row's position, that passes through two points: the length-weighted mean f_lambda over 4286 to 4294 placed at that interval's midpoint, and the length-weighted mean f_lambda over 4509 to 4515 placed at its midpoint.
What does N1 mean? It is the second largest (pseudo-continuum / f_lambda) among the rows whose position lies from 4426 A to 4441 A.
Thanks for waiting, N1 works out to 1.12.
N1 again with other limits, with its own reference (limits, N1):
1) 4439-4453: 1.17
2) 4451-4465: 1.15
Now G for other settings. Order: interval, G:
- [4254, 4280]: -1.33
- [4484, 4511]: -1.36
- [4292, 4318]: -1.31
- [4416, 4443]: -1.41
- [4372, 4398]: -1.45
